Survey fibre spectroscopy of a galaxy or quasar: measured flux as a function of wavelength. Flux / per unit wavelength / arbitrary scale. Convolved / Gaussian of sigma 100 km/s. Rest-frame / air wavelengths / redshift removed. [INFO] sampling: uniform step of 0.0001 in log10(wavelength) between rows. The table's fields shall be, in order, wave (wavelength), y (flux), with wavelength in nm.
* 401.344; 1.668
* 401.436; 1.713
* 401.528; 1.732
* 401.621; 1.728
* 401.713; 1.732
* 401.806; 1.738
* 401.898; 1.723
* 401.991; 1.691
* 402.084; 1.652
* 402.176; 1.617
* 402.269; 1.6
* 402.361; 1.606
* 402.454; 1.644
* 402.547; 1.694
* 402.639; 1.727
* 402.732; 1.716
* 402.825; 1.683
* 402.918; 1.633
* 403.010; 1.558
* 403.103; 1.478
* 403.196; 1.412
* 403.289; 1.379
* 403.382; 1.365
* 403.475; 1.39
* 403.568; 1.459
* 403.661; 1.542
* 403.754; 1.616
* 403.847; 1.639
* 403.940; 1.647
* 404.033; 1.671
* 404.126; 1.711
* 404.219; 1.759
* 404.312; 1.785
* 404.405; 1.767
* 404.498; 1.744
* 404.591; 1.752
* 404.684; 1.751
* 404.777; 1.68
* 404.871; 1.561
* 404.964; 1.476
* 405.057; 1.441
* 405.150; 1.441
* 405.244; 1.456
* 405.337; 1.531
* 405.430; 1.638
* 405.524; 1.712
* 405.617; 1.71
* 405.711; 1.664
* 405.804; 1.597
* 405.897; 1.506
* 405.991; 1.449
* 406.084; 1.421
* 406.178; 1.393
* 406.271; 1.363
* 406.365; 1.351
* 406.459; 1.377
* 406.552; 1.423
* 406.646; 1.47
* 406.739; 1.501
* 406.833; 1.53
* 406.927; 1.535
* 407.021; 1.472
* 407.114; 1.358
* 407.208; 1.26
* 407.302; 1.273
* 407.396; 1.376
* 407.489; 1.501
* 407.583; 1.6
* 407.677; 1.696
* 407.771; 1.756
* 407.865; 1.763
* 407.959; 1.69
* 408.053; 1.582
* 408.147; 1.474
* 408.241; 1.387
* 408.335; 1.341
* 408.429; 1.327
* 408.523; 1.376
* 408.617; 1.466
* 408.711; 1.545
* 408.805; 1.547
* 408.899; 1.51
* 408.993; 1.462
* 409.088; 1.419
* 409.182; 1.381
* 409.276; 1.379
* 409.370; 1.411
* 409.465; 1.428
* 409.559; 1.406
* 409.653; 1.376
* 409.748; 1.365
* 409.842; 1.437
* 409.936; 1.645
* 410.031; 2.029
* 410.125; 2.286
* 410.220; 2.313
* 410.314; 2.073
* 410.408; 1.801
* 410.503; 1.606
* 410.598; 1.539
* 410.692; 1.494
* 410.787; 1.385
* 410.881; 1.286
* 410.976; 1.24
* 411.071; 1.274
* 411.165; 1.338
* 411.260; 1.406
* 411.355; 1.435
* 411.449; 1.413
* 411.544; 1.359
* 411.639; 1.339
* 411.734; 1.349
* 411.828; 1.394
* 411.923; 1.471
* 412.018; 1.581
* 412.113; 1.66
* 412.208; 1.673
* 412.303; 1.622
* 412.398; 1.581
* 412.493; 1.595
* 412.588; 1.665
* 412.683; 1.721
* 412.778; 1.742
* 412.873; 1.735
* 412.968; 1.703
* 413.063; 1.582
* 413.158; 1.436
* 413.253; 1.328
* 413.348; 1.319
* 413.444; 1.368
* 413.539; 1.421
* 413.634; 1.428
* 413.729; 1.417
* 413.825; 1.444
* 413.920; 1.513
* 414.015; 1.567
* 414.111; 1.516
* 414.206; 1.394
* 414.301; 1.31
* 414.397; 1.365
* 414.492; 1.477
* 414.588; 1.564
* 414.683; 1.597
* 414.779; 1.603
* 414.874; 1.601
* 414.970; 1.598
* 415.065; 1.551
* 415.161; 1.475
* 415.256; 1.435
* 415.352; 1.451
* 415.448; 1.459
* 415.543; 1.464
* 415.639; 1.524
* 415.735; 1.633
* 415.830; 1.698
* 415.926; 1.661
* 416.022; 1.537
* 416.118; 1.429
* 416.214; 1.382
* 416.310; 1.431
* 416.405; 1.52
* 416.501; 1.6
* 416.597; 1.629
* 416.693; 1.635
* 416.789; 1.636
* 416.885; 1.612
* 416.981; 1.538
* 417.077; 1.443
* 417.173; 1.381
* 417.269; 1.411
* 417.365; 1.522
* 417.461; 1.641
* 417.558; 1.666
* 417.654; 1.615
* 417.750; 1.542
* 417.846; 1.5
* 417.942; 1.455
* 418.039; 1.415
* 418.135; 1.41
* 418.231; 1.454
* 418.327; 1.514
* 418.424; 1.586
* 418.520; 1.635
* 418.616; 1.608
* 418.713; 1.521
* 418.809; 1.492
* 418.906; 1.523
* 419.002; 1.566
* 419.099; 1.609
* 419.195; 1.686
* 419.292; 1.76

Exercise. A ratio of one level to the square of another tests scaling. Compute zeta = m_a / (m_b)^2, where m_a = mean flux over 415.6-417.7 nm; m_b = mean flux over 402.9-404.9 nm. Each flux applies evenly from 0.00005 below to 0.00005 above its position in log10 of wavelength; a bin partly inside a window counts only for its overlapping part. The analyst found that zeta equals 0.603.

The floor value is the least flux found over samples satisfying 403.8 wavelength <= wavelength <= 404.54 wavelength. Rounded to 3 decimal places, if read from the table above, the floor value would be 1.639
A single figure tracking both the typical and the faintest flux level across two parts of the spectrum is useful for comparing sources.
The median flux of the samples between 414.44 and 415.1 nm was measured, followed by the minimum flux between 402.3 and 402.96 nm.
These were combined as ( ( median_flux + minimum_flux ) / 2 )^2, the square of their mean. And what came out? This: 2.56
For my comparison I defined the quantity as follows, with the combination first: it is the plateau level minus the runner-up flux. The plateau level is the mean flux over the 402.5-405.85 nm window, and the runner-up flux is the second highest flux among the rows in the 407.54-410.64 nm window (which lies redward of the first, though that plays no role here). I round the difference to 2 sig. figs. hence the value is -0.68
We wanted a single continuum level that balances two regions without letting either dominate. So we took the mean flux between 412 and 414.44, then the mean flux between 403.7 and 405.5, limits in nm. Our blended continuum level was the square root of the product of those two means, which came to 1.58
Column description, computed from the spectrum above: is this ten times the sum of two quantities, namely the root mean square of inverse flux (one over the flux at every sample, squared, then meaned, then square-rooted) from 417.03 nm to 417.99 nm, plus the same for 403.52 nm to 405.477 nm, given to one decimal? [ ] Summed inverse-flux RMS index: 12.8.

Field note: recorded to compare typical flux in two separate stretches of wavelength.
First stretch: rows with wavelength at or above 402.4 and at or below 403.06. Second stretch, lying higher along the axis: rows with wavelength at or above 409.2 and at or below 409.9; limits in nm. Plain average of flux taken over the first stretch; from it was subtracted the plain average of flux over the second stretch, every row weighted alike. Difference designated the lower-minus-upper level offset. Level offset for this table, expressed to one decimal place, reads 0.3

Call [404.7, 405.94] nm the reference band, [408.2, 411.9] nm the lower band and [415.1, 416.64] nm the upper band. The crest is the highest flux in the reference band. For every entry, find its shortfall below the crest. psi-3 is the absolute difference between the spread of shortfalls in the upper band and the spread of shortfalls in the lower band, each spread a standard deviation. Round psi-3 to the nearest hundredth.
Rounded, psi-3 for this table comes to 0.16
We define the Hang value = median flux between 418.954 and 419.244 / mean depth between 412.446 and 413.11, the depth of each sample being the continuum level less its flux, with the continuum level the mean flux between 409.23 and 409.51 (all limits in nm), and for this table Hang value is -6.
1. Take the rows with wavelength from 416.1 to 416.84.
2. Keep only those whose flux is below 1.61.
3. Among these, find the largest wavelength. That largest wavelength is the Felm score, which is 416.501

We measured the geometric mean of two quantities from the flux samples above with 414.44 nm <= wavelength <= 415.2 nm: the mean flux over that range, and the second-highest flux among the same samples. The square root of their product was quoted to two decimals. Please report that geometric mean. 1.58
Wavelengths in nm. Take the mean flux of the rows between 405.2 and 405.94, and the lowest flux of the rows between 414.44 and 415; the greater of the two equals 1.60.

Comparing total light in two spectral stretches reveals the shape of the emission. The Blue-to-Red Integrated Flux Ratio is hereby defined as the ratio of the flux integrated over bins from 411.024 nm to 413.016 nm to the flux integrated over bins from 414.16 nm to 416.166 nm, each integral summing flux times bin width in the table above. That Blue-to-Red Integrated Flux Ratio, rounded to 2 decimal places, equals 1.00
